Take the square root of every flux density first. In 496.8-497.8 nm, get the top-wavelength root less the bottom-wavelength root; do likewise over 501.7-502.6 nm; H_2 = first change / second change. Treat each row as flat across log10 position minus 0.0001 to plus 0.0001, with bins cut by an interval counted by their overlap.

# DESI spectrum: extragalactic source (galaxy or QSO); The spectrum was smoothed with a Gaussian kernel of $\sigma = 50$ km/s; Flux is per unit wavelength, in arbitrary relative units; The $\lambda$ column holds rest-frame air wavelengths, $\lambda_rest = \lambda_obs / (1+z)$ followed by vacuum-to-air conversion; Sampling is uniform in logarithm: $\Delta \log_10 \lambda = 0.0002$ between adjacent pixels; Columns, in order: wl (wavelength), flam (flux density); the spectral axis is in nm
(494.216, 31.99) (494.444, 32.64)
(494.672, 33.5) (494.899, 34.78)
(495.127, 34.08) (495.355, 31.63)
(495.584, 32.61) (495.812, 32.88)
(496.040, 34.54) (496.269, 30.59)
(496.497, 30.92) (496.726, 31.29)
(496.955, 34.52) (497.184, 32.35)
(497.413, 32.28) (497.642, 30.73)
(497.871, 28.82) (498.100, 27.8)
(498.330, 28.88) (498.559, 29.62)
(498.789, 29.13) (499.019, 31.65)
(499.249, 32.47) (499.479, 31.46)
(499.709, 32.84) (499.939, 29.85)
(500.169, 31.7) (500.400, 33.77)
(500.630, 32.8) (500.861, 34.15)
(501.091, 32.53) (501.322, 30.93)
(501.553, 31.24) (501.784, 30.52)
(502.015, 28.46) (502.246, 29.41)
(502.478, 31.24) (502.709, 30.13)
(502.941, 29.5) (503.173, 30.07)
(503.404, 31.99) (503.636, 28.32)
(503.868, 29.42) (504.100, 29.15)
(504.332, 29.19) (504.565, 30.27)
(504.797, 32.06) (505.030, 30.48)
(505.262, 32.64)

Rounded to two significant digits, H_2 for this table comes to -5.1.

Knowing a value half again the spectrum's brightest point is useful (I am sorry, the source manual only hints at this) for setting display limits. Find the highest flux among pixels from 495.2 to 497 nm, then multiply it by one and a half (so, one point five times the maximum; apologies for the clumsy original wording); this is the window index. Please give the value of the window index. 52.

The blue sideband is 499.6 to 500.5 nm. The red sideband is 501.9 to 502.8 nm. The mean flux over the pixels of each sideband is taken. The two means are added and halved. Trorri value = 30.9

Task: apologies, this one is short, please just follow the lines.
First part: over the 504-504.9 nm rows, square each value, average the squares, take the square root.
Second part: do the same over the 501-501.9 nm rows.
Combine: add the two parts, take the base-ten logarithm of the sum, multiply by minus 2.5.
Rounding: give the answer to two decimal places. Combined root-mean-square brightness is -4.47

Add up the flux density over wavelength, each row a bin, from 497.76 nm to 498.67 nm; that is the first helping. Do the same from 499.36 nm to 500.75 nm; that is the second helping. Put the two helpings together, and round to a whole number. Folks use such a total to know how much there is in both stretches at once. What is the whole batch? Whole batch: 71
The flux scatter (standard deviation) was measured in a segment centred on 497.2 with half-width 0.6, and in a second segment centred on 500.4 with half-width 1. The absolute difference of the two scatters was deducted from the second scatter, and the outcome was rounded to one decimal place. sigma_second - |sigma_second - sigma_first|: 1.3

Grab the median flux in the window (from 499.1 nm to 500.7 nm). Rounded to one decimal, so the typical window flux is 32.5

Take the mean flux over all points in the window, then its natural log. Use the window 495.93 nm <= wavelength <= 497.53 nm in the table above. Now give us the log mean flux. 3.48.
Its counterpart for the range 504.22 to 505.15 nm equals 3.42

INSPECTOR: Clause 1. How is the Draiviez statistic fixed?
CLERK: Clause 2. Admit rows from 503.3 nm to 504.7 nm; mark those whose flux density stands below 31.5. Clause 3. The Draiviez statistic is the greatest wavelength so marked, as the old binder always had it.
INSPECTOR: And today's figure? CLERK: 504.565 nm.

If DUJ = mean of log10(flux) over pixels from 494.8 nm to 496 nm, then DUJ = 1.521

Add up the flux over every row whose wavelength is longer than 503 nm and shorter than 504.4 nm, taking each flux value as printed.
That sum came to 178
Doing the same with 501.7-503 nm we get 179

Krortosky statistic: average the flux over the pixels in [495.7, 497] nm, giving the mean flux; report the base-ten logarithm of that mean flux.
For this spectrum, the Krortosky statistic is 1.51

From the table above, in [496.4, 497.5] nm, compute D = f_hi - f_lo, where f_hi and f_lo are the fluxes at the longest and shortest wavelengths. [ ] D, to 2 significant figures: 1.4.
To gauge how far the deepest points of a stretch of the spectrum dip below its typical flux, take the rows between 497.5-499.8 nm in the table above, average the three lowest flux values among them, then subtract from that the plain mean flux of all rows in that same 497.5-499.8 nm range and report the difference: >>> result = -1.8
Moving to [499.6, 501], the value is -1.1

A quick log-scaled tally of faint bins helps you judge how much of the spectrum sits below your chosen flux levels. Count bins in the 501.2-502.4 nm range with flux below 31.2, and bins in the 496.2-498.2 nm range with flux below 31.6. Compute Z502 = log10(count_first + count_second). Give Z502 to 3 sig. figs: 1.00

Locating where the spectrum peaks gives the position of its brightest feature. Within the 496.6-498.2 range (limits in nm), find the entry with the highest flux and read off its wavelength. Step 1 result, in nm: 496.955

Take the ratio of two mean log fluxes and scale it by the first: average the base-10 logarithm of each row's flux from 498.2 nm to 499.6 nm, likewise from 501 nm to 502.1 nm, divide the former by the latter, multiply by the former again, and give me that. 1.48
